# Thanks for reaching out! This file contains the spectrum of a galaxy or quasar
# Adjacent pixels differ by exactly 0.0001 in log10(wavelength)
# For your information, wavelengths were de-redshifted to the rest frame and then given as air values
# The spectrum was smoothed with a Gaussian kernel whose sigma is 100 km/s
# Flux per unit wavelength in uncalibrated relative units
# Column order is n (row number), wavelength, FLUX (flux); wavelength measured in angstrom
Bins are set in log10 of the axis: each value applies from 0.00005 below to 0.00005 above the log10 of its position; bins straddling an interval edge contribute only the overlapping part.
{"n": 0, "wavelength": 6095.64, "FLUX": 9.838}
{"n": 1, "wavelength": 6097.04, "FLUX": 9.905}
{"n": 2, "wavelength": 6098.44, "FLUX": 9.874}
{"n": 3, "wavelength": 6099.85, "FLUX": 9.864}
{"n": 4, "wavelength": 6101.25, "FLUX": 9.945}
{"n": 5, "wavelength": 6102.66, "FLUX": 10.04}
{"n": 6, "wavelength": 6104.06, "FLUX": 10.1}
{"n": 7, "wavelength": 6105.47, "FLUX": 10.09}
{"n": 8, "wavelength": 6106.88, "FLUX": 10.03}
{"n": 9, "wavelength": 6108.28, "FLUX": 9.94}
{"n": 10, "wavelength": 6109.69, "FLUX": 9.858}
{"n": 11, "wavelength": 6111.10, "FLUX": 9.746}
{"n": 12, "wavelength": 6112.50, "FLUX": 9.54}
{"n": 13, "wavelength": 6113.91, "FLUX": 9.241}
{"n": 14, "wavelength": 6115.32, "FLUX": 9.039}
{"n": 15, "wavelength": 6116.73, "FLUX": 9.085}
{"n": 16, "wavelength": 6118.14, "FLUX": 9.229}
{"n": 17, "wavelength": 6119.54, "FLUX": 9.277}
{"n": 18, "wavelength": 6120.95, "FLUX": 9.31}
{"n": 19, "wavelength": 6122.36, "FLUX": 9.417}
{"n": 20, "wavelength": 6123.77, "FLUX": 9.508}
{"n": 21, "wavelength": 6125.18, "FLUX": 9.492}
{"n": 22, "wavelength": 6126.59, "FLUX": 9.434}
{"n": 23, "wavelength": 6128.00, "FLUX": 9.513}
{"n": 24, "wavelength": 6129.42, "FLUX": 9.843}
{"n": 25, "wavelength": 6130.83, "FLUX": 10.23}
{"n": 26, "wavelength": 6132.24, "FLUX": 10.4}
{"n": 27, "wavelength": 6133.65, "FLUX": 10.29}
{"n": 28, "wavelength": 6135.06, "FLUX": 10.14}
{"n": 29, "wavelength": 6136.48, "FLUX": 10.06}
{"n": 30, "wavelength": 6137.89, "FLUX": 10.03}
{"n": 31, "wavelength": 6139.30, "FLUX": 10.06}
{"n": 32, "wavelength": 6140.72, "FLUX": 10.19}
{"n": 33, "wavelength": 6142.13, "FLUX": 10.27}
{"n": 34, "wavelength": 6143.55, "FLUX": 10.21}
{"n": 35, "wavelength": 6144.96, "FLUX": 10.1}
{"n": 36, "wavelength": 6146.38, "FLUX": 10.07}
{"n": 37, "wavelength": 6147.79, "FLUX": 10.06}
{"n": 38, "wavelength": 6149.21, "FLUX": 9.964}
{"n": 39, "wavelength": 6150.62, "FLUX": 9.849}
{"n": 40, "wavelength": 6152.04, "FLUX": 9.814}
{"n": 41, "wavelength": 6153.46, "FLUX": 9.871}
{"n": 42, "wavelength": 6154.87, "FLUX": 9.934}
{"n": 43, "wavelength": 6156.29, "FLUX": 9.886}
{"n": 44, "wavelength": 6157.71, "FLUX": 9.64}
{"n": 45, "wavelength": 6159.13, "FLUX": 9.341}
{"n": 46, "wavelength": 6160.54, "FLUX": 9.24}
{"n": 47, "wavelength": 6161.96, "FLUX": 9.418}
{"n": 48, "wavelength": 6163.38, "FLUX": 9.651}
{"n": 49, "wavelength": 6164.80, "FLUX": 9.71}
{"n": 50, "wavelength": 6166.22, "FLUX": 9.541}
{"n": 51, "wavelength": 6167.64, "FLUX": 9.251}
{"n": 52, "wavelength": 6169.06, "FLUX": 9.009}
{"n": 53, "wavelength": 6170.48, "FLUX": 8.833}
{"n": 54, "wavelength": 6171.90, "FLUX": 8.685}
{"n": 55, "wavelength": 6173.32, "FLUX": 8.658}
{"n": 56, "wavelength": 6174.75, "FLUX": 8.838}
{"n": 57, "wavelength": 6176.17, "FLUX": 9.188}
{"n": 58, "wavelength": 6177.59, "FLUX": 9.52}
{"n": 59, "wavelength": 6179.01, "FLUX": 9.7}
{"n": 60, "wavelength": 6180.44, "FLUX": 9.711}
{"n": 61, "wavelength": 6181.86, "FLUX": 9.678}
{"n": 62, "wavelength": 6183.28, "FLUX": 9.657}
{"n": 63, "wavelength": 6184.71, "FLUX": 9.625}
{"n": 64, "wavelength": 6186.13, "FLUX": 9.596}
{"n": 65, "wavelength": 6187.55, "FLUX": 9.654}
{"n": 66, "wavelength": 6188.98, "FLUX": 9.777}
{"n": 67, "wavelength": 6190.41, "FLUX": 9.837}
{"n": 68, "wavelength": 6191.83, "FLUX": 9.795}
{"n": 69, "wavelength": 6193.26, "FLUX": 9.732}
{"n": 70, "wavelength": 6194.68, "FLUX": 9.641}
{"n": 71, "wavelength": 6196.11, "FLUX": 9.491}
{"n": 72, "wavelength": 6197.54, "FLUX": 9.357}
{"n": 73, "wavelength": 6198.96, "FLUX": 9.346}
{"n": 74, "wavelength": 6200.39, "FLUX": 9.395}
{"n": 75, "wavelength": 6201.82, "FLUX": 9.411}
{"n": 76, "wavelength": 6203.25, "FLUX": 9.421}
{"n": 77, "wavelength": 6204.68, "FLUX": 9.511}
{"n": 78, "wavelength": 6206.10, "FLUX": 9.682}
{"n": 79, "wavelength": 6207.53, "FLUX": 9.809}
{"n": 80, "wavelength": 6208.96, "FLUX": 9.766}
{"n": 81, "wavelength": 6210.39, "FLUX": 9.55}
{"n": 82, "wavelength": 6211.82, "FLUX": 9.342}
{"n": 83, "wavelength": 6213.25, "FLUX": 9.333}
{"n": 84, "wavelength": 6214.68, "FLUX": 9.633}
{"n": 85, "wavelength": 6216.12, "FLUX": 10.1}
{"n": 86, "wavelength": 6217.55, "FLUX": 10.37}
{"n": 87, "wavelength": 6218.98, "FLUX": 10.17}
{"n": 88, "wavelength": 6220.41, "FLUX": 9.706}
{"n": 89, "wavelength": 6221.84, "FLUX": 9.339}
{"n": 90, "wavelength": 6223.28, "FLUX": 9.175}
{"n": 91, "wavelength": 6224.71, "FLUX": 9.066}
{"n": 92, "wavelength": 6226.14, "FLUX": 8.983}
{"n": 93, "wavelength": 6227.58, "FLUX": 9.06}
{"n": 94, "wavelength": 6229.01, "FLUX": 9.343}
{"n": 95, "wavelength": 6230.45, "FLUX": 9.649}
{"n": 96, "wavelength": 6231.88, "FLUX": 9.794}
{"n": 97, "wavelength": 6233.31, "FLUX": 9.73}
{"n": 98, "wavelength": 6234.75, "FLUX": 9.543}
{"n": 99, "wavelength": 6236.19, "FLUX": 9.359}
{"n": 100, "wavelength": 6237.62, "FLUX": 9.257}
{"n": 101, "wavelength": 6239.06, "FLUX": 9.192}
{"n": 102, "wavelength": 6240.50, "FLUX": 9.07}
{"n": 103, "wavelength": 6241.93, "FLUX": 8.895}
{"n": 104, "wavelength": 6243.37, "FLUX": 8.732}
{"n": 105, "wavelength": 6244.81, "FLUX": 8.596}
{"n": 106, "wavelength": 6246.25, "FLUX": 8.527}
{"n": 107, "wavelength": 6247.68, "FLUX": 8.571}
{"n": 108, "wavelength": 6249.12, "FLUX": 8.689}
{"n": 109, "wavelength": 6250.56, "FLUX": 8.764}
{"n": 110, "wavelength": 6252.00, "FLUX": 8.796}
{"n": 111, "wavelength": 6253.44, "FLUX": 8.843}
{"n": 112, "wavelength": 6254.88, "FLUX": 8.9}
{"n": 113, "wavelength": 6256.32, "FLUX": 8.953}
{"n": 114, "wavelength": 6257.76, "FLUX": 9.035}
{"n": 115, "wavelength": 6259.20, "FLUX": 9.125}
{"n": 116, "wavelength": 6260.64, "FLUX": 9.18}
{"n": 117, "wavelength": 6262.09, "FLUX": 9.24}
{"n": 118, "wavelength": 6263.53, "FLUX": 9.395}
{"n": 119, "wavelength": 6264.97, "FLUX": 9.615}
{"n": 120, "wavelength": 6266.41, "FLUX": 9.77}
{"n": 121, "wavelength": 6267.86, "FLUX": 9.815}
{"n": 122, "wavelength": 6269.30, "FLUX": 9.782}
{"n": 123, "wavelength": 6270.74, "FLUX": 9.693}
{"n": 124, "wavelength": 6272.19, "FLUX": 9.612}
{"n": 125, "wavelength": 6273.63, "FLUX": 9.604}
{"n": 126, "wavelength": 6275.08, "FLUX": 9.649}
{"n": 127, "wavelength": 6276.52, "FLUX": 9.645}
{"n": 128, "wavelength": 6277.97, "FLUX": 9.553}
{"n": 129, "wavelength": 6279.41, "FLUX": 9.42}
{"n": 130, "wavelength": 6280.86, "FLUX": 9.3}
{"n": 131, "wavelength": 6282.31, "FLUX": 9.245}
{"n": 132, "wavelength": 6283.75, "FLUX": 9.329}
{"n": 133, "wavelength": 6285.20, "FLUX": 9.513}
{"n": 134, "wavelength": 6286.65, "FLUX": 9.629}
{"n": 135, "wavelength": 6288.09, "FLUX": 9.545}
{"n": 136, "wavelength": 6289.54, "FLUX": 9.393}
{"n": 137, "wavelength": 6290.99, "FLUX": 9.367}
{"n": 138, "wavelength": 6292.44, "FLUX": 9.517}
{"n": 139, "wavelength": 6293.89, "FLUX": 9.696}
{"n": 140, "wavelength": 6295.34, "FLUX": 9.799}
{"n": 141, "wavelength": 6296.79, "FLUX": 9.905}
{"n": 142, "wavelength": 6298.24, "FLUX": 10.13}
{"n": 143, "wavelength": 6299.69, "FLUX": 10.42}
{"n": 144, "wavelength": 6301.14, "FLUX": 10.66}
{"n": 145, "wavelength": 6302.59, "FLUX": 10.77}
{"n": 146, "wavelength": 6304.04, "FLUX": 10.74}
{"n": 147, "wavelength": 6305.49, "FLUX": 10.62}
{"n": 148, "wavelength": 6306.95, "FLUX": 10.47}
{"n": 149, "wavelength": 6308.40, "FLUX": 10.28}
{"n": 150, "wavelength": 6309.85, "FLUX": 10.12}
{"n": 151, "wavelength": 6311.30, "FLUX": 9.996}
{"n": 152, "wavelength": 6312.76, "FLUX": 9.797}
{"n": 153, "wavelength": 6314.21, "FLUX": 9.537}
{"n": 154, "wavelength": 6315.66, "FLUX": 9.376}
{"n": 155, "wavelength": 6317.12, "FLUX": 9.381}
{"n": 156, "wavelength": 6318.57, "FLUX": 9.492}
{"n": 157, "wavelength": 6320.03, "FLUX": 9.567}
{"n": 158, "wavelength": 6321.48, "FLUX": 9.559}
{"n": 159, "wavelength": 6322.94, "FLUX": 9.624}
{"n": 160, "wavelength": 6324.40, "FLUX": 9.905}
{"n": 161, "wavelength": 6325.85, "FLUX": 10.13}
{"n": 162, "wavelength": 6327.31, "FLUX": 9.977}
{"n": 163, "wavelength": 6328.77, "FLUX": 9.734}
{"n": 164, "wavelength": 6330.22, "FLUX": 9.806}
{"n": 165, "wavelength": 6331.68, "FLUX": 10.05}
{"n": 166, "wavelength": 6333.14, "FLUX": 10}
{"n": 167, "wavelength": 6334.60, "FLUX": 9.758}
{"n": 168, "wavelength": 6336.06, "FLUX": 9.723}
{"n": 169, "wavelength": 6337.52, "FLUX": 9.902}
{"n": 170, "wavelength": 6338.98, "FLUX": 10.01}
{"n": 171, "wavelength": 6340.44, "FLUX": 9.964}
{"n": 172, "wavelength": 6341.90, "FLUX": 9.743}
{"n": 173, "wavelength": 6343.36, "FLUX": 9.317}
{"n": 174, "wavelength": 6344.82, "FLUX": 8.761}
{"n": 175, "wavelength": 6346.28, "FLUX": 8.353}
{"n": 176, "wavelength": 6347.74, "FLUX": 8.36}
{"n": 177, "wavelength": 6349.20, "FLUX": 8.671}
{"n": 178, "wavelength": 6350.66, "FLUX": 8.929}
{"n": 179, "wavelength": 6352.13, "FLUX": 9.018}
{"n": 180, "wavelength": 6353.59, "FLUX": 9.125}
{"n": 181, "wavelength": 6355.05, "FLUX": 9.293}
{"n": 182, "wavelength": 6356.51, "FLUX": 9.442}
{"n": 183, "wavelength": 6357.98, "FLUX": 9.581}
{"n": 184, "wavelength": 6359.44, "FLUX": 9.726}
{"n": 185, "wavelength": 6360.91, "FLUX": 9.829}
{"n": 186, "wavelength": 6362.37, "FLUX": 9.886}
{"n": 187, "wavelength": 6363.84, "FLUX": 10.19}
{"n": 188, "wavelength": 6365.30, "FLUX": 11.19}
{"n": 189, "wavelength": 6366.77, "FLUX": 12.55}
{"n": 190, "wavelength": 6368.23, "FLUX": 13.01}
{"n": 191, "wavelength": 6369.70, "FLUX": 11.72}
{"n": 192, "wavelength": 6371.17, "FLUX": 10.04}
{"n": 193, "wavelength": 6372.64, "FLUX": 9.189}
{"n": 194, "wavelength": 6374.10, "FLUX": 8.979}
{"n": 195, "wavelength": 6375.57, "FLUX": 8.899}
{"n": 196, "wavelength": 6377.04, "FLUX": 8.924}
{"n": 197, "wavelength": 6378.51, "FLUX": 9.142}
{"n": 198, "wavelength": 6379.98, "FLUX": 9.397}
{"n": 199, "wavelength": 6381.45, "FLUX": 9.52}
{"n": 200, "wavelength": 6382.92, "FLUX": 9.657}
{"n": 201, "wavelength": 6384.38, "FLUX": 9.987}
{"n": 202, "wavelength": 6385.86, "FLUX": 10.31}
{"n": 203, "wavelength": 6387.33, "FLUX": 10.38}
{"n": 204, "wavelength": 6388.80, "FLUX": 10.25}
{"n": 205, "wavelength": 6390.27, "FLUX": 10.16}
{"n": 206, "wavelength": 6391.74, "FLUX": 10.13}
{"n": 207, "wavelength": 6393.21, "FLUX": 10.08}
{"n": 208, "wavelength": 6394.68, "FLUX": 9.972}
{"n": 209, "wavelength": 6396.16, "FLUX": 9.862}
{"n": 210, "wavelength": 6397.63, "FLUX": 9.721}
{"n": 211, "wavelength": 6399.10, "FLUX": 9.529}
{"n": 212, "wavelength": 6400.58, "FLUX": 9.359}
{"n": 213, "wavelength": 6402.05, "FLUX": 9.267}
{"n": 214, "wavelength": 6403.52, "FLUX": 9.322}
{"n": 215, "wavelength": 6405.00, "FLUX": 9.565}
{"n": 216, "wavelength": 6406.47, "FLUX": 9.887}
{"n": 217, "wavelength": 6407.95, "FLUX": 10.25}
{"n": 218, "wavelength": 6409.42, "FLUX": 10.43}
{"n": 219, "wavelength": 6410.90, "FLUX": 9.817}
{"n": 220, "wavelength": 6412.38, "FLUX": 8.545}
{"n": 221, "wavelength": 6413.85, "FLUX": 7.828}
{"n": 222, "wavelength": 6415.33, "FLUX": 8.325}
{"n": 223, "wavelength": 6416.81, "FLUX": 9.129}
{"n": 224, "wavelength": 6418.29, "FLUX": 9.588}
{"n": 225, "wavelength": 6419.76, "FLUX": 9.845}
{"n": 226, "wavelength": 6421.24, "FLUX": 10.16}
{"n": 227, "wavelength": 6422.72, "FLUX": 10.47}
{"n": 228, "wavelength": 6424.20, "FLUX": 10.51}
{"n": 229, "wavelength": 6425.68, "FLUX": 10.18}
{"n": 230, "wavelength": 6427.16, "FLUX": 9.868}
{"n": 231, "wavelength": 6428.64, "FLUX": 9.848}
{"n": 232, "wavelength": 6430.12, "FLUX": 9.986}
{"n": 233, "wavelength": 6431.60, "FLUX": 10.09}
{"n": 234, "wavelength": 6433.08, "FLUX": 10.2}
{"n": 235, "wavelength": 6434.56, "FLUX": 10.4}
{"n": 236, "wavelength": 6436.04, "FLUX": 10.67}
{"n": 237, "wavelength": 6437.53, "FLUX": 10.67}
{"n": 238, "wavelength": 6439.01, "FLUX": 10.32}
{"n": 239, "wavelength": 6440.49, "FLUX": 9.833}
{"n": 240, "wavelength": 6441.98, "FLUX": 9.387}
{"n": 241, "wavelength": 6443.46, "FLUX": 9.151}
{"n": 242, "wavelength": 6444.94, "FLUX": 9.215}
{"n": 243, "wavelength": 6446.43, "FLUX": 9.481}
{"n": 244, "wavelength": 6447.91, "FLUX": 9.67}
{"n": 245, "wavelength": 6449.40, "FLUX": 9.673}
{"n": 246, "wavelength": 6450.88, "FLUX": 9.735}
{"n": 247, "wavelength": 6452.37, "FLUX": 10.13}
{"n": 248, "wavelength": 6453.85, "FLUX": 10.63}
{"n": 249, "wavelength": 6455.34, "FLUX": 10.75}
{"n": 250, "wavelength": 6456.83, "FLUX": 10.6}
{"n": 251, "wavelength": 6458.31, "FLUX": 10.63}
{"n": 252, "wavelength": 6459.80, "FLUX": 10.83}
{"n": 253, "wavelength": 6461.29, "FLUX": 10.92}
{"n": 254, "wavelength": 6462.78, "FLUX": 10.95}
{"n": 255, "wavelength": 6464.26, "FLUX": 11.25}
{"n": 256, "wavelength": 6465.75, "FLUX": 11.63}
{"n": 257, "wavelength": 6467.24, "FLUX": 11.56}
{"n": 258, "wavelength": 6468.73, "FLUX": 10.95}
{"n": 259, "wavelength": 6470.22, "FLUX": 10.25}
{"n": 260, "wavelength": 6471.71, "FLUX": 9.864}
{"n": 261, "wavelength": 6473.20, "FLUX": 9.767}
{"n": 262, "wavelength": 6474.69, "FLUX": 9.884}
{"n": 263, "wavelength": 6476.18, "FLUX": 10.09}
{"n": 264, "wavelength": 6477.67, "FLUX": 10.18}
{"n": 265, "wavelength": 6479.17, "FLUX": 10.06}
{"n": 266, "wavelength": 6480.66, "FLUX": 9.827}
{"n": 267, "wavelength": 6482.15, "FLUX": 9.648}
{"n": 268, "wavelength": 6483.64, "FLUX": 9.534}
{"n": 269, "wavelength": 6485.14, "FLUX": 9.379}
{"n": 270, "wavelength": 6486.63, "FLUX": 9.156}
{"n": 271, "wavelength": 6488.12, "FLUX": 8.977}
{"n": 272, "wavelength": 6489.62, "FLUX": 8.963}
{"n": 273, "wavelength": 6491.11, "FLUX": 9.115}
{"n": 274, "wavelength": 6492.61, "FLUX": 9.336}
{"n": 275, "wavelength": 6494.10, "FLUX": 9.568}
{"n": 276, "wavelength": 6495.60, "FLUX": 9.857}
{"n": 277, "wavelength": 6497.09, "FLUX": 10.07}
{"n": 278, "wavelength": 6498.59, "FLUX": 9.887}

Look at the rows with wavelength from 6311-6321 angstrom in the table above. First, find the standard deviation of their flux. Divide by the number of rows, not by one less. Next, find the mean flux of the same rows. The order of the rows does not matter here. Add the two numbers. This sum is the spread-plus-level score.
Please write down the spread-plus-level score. 9.8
